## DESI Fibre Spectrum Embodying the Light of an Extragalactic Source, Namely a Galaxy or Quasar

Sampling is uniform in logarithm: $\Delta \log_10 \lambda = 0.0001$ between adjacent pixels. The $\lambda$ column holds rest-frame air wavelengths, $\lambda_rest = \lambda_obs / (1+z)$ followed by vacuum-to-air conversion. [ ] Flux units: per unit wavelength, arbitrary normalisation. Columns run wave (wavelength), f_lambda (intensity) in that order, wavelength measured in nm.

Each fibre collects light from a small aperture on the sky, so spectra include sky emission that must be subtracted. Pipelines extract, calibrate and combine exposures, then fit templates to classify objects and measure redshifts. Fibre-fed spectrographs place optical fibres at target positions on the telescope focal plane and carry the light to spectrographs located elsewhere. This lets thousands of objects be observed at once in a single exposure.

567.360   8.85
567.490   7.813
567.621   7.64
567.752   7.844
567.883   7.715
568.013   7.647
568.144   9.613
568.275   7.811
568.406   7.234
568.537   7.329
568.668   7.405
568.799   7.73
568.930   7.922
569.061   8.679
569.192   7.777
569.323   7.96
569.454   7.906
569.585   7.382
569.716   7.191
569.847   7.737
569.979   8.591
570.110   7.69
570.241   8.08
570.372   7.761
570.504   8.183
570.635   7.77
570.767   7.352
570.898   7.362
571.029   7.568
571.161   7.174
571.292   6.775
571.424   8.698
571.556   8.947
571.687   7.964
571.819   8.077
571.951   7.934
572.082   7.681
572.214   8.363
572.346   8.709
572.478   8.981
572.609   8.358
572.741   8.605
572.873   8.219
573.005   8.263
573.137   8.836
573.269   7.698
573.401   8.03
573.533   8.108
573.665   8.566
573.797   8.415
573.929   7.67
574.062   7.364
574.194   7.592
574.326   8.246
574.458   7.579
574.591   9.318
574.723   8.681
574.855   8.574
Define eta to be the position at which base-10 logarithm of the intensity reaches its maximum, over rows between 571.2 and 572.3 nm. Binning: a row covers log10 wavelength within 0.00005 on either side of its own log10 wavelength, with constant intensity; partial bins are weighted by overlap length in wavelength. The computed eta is 571.556 nm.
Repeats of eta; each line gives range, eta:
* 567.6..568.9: 568.144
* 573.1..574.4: 573.137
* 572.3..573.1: 572.478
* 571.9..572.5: 572.478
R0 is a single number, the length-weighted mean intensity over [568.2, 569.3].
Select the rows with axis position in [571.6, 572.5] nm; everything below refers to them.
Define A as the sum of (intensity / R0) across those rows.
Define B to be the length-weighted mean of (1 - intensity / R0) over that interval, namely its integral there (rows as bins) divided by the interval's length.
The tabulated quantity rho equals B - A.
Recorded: -7.5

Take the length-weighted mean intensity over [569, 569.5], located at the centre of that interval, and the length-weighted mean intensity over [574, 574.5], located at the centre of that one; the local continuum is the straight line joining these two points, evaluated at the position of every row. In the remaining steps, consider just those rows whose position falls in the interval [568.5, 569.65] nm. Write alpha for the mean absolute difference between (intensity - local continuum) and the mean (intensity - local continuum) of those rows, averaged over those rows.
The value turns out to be 0.301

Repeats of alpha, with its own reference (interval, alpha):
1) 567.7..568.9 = 0.398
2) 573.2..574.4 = 0.337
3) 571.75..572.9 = 0.320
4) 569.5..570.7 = 0.316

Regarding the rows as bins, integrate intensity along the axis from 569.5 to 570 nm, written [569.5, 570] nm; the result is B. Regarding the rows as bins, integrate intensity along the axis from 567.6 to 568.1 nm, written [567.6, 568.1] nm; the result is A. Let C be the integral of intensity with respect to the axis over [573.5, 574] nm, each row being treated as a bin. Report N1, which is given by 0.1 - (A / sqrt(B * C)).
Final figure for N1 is -0.886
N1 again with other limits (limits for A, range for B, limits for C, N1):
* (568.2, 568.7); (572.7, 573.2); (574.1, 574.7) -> -0.720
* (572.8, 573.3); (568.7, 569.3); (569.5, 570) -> -0.868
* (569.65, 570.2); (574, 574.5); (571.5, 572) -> -0.979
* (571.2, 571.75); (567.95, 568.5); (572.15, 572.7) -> -0.869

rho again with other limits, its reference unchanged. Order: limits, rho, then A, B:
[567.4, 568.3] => -7.3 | 7.2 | -0.037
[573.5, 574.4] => -7.2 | 7.2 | -0.029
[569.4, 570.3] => -7.0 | 7.0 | -0.005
